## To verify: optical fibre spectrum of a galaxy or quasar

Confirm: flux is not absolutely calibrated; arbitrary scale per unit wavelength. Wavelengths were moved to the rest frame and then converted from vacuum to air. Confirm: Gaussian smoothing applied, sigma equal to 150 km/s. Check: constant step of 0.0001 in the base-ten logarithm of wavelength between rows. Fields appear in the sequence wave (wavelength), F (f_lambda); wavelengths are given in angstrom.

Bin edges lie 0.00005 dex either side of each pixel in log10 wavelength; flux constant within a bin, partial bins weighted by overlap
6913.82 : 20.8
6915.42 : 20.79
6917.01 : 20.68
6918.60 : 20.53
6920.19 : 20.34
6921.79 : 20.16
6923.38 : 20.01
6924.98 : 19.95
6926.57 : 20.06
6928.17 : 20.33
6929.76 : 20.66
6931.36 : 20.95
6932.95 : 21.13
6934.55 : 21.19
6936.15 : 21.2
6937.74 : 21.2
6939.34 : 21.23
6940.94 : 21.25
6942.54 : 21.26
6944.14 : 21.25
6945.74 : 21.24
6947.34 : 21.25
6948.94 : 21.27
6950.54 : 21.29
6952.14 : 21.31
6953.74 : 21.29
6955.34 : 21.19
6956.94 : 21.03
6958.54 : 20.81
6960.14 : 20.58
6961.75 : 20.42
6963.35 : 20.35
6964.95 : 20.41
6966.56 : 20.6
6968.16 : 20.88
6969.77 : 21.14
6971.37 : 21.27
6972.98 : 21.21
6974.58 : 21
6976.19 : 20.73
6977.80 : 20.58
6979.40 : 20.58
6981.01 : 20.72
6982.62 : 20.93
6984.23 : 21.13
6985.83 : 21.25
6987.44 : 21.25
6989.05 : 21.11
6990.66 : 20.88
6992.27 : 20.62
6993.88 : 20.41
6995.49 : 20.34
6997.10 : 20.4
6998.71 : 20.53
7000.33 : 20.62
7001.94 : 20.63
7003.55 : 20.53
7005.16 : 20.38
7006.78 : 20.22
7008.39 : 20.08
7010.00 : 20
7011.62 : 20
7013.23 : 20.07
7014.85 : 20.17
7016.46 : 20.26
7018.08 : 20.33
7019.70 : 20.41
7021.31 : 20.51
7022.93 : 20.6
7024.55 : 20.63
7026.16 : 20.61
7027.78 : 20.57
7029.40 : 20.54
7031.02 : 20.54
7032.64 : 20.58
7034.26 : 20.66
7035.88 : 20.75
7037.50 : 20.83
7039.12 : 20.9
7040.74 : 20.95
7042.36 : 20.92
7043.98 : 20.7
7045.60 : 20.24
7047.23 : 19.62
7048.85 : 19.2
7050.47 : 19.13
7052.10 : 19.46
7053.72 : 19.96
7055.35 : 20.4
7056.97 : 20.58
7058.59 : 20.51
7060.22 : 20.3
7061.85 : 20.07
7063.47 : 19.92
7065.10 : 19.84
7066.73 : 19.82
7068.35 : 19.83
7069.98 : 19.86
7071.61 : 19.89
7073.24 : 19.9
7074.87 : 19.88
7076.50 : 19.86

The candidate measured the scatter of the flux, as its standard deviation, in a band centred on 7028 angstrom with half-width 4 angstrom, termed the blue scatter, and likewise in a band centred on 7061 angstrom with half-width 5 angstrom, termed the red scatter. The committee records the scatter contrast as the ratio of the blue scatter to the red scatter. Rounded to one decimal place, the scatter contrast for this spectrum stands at 0.1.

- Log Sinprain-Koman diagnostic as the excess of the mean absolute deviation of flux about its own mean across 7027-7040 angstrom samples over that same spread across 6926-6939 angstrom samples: -0.3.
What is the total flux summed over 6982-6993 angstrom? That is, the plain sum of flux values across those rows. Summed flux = 147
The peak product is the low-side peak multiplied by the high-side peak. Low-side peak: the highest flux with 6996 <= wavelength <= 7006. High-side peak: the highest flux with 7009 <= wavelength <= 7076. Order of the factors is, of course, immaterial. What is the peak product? 432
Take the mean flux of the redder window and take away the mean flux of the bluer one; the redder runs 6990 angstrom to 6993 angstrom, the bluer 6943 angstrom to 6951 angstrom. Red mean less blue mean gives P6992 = -0.51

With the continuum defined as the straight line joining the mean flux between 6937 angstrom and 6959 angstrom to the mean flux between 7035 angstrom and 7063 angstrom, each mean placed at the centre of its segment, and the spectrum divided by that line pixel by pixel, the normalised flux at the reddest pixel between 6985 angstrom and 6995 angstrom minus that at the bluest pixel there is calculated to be -0.04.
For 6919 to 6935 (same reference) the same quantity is 0.05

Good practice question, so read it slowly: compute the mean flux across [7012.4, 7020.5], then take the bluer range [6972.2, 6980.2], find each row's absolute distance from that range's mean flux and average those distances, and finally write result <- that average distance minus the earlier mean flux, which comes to -20.0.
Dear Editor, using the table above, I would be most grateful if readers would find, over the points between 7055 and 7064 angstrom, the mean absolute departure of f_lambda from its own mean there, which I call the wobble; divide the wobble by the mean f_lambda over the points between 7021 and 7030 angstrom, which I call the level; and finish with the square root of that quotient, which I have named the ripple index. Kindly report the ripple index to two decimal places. 0.10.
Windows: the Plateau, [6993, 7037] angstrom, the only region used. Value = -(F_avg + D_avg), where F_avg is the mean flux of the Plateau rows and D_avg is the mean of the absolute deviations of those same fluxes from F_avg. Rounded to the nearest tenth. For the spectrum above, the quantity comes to -20.6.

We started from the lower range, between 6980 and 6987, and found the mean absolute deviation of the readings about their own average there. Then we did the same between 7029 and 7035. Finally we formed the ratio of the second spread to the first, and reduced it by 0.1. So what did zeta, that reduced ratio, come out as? 0.1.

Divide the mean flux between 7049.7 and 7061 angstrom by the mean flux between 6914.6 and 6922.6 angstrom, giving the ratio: 0.978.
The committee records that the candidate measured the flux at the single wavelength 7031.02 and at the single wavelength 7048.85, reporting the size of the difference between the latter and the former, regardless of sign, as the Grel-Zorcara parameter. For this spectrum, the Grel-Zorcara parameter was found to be 1.3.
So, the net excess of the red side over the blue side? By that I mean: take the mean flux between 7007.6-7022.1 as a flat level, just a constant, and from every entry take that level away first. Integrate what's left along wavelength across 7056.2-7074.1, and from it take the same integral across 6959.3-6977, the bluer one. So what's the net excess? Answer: -13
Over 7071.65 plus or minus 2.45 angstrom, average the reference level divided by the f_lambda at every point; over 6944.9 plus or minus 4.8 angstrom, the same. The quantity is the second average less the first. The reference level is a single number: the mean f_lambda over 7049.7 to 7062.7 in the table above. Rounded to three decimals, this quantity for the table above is -0.065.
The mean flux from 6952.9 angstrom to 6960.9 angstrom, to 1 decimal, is 21.0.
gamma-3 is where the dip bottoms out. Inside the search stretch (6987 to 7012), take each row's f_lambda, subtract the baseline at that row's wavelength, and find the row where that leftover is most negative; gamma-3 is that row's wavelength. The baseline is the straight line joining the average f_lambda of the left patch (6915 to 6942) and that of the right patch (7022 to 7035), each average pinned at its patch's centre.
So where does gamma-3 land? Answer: 7010.00 angstrom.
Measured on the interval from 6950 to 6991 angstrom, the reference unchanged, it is 6963.35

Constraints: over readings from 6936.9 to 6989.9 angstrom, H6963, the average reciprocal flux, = 0.0476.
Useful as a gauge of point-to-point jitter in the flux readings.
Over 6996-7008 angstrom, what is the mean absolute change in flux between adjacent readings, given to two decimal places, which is 0.11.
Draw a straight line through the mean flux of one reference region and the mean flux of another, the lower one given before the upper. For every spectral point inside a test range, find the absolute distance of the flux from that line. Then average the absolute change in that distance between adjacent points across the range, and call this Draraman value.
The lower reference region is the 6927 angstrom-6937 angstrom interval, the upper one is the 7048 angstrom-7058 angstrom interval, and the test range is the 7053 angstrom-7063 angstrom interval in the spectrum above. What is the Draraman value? 0.22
